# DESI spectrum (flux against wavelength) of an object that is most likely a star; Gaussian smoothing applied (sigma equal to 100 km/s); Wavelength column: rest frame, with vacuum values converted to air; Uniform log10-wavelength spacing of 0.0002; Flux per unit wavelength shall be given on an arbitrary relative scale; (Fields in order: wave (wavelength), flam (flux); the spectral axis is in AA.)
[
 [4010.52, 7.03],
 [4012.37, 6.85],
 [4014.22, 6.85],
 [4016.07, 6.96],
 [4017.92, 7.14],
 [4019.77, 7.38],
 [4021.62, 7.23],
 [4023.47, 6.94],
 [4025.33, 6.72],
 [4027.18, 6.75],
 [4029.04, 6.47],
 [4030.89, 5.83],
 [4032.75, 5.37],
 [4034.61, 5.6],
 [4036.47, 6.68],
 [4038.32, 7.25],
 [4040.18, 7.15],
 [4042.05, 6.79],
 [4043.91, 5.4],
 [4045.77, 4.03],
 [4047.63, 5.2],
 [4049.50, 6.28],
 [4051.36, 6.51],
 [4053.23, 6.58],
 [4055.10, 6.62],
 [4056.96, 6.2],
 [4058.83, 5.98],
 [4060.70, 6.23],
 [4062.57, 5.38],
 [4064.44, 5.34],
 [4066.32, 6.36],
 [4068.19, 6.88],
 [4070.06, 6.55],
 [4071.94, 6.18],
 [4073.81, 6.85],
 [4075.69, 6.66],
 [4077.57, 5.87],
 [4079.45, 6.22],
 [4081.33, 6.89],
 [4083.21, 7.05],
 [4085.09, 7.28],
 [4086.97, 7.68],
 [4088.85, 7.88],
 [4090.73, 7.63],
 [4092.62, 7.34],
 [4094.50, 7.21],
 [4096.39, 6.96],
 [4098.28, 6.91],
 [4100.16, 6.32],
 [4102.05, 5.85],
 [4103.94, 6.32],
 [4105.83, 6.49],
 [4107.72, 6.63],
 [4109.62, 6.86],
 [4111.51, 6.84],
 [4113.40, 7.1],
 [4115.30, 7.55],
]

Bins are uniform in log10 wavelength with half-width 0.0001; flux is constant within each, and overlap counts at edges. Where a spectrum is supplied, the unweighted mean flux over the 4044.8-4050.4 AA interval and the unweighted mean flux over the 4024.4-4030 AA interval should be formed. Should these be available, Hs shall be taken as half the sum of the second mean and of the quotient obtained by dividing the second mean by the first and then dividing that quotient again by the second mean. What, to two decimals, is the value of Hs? 3.42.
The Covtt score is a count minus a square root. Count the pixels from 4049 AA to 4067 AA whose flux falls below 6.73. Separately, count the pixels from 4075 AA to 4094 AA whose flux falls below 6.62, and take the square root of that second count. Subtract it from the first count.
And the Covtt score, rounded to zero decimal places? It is 9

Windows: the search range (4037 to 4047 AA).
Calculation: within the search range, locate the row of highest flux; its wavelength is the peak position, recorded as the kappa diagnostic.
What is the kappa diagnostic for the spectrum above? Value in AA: 4038.32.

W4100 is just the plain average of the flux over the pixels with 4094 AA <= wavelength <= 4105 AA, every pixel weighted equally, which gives 6.6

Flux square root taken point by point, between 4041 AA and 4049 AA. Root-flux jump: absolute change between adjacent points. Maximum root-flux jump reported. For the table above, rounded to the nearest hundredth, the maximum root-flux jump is 0.32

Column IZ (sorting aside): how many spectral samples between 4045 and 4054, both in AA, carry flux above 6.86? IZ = 0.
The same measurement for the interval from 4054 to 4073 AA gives 1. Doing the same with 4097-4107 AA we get 1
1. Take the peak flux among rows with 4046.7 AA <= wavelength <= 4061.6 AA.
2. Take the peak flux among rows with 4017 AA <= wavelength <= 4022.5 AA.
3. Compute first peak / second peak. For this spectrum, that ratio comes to 0.90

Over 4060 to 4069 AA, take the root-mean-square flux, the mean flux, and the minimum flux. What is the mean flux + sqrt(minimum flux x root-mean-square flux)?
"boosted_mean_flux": 11.7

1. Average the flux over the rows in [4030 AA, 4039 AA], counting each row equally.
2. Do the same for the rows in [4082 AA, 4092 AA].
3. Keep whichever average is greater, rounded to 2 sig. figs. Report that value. 7.5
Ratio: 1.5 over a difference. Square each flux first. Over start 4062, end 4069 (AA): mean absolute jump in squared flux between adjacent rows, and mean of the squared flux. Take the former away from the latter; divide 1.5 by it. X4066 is 0.050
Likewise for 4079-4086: 0.035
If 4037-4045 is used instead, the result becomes 0.041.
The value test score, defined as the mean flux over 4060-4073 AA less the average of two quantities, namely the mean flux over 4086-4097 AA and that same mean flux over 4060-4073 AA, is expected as -0.66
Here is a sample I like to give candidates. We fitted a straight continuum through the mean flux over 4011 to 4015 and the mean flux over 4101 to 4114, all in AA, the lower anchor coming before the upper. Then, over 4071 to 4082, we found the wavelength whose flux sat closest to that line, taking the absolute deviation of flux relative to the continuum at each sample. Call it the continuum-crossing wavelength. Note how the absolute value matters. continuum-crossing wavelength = 4075.69 AA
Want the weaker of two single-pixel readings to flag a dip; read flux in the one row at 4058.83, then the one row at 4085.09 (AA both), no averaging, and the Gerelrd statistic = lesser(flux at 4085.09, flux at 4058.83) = 6.0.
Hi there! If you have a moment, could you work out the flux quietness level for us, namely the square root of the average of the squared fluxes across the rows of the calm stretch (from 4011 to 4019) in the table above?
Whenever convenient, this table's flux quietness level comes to 7.0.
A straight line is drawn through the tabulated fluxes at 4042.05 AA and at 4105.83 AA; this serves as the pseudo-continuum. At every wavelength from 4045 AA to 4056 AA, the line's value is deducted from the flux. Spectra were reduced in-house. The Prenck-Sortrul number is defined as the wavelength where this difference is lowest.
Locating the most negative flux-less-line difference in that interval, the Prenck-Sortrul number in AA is 4045.77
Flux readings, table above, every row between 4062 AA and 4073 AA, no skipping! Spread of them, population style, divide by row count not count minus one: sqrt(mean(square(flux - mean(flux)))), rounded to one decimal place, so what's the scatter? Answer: 0.6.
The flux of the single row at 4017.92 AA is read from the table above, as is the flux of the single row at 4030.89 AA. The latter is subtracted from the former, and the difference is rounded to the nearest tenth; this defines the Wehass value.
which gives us 1.3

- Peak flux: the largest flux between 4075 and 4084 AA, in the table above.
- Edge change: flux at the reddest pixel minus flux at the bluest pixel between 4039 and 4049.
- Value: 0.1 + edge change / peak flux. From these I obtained -0.18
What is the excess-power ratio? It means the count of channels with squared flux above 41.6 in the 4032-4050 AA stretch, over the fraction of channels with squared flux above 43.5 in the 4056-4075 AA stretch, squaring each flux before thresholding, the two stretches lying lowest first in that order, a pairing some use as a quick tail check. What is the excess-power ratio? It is 20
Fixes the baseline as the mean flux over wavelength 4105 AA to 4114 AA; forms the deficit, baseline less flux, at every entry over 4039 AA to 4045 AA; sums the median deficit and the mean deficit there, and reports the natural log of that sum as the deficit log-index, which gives -1.1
